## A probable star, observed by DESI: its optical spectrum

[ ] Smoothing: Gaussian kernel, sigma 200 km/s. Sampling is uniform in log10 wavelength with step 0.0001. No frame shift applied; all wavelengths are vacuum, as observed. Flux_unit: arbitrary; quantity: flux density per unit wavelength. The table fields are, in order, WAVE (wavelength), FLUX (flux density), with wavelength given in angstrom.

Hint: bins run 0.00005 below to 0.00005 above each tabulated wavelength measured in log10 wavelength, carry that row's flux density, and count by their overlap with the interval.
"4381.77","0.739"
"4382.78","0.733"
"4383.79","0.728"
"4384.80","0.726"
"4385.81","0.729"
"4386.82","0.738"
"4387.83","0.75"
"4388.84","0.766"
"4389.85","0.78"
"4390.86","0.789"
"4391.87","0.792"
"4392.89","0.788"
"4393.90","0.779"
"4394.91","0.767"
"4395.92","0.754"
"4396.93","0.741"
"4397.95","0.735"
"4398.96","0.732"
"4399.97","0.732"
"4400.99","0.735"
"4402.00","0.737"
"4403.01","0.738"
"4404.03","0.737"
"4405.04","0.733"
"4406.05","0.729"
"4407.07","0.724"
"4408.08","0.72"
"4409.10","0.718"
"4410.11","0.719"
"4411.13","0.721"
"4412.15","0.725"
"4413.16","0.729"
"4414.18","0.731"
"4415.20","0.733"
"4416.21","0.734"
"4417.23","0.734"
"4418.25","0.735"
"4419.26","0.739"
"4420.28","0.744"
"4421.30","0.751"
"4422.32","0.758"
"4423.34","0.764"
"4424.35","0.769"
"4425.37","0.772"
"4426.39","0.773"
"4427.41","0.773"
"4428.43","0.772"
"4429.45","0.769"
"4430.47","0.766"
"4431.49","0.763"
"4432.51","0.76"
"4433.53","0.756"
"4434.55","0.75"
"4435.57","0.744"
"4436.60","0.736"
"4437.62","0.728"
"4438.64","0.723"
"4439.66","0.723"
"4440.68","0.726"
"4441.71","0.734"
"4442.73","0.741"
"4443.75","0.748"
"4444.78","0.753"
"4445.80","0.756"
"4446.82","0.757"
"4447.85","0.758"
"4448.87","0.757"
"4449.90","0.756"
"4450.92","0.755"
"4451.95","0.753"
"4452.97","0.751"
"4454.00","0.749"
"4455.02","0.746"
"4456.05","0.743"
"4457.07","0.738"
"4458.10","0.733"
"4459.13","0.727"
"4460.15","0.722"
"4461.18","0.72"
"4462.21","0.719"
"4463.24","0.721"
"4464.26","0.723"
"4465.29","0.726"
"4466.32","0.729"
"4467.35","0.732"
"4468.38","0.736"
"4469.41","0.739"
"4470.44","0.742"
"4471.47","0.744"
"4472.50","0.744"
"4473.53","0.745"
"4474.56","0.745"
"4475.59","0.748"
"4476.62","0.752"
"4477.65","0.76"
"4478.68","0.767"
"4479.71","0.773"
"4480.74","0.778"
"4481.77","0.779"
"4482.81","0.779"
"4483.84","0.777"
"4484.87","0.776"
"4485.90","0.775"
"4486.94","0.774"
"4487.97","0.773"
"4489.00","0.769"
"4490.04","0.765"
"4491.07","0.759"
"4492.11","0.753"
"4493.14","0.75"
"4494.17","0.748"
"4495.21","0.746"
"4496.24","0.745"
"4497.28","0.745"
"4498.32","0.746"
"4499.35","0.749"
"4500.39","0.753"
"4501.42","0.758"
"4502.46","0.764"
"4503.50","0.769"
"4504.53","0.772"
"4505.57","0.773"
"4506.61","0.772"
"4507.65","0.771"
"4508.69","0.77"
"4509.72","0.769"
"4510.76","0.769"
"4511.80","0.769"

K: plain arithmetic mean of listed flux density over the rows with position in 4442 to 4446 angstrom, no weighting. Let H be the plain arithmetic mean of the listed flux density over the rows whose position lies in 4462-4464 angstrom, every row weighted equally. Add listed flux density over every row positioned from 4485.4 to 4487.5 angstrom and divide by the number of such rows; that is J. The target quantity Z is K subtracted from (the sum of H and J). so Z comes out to 0.745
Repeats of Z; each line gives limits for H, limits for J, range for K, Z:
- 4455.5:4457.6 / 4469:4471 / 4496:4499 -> 0.736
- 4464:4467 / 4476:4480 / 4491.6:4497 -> 0.741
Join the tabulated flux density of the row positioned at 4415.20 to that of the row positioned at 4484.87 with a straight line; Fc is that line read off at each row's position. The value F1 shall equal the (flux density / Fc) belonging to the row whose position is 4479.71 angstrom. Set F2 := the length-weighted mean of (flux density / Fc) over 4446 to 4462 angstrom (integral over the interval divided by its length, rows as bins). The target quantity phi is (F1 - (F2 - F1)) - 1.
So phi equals 0.02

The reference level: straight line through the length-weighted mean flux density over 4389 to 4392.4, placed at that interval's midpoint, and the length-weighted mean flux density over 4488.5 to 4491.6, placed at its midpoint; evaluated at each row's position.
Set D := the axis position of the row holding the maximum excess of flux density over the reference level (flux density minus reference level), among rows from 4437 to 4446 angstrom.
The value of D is 4445.80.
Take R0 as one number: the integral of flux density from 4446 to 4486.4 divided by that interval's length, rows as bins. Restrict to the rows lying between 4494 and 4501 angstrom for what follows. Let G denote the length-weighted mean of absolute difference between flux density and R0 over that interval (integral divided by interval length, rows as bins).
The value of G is 0.003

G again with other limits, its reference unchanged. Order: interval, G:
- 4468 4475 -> 0.006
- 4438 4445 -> 0.015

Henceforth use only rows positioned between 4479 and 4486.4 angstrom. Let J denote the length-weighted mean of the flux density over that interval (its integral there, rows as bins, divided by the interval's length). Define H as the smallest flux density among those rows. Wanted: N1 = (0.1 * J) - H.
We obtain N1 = -0.695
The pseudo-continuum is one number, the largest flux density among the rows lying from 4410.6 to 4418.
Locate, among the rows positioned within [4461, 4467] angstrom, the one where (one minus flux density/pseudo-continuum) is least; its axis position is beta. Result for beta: 4466.32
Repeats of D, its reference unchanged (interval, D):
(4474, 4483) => 4482.81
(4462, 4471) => 4470.44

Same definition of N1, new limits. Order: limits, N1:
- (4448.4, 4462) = -0.646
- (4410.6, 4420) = -0.648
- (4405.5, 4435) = -0.643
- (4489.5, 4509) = -0.669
